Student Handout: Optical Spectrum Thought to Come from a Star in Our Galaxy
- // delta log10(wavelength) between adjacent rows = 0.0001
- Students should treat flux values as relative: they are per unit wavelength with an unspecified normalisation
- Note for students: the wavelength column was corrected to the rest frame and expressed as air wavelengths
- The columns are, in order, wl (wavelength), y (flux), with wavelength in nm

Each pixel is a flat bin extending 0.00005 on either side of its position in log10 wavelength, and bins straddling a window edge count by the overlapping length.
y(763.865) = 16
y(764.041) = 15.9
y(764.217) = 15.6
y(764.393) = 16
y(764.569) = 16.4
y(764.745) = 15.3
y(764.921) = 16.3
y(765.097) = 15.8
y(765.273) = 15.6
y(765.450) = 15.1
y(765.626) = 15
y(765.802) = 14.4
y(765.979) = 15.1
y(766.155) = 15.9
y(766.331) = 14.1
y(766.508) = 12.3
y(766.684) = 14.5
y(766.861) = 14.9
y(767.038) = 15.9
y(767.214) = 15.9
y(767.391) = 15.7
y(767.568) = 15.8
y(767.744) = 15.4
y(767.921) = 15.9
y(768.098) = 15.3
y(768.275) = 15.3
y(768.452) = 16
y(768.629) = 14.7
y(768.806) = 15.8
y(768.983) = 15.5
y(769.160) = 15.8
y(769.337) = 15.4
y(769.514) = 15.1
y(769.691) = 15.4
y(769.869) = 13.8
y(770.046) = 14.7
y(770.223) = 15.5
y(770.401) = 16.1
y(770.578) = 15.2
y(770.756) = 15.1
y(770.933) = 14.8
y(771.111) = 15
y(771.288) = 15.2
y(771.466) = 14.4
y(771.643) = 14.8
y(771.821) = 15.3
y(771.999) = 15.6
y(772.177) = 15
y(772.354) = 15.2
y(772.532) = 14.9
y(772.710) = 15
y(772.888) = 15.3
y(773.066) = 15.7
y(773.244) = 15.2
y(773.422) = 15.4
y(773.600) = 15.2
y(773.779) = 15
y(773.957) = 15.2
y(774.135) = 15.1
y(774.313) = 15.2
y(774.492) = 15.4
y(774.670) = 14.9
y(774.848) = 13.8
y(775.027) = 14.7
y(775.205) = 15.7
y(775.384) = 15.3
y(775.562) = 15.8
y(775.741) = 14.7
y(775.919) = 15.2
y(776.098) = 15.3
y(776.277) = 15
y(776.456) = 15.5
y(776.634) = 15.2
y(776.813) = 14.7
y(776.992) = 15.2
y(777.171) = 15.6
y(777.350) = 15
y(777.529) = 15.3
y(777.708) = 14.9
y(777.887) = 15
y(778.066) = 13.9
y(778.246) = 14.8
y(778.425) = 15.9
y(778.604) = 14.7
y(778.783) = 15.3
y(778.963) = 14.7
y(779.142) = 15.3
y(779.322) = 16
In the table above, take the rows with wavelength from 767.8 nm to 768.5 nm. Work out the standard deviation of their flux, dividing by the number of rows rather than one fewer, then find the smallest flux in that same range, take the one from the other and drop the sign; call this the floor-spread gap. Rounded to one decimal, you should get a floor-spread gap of 15.0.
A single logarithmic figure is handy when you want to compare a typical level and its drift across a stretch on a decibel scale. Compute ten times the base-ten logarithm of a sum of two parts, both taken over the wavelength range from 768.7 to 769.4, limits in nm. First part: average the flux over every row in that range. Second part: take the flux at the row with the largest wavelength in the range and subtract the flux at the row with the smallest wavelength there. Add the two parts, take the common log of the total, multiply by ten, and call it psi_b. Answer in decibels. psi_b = 11.8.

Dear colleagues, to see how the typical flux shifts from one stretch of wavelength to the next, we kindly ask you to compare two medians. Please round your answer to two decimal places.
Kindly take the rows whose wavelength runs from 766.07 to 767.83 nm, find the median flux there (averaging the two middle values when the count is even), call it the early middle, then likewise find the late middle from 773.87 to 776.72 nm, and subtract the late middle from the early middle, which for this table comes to 0.35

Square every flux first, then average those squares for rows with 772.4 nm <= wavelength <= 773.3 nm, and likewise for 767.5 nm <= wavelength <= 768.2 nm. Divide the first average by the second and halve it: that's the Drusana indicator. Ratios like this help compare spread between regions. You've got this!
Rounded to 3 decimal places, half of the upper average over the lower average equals 0.476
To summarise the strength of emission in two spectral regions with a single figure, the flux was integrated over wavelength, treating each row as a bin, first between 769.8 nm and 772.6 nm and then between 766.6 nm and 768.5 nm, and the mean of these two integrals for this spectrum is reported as 36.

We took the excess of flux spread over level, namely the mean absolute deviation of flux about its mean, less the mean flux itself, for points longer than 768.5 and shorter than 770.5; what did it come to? -14.8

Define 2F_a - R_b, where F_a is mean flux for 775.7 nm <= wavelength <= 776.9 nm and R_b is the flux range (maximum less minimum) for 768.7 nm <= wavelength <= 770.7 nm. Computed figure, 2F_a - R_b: 27.9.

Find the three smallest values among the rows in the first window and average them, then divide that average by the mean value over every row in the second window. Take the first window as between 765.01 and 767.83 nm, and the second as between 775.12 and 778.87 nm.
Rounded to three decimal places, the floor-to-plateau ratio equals 0.898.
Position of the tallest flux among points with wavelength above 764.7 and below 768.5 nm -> 764.921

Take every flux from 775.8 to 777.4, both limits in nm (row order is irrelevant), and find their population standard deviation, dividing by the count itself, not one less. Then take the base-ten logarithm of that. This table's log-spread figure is -0.59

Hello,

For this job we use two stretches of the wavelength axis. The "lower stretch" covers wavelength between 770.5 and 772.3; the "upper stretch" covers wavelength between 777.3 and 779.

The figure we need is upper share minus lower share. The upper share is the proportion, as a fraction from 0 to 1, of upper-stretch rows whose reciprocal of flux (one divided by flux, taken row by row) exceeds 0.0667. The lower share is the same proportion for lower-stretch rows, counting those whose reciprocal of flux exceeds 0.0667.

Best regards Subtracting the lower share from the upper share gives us 0.2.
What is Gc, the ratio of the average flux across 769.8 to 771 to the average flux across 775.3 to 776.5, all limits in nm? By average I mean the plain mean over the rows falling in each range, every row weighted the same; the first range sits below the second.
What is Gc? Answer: 0.99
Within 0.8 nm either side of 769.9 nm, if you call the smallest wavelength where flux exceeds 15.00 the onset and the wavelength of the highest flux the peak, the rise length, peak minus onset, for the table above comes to 1.24 nm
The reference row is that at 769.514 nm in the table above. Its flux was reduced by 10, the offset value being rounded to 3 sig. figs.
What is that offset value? 5.10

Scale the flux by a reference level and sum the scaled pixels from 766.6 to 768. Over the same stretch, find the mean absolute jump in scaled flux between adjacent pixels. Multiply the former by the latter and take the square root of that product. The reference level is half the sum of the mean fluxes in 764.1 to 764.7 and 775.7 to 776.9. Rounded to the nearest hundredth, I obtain 0.44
